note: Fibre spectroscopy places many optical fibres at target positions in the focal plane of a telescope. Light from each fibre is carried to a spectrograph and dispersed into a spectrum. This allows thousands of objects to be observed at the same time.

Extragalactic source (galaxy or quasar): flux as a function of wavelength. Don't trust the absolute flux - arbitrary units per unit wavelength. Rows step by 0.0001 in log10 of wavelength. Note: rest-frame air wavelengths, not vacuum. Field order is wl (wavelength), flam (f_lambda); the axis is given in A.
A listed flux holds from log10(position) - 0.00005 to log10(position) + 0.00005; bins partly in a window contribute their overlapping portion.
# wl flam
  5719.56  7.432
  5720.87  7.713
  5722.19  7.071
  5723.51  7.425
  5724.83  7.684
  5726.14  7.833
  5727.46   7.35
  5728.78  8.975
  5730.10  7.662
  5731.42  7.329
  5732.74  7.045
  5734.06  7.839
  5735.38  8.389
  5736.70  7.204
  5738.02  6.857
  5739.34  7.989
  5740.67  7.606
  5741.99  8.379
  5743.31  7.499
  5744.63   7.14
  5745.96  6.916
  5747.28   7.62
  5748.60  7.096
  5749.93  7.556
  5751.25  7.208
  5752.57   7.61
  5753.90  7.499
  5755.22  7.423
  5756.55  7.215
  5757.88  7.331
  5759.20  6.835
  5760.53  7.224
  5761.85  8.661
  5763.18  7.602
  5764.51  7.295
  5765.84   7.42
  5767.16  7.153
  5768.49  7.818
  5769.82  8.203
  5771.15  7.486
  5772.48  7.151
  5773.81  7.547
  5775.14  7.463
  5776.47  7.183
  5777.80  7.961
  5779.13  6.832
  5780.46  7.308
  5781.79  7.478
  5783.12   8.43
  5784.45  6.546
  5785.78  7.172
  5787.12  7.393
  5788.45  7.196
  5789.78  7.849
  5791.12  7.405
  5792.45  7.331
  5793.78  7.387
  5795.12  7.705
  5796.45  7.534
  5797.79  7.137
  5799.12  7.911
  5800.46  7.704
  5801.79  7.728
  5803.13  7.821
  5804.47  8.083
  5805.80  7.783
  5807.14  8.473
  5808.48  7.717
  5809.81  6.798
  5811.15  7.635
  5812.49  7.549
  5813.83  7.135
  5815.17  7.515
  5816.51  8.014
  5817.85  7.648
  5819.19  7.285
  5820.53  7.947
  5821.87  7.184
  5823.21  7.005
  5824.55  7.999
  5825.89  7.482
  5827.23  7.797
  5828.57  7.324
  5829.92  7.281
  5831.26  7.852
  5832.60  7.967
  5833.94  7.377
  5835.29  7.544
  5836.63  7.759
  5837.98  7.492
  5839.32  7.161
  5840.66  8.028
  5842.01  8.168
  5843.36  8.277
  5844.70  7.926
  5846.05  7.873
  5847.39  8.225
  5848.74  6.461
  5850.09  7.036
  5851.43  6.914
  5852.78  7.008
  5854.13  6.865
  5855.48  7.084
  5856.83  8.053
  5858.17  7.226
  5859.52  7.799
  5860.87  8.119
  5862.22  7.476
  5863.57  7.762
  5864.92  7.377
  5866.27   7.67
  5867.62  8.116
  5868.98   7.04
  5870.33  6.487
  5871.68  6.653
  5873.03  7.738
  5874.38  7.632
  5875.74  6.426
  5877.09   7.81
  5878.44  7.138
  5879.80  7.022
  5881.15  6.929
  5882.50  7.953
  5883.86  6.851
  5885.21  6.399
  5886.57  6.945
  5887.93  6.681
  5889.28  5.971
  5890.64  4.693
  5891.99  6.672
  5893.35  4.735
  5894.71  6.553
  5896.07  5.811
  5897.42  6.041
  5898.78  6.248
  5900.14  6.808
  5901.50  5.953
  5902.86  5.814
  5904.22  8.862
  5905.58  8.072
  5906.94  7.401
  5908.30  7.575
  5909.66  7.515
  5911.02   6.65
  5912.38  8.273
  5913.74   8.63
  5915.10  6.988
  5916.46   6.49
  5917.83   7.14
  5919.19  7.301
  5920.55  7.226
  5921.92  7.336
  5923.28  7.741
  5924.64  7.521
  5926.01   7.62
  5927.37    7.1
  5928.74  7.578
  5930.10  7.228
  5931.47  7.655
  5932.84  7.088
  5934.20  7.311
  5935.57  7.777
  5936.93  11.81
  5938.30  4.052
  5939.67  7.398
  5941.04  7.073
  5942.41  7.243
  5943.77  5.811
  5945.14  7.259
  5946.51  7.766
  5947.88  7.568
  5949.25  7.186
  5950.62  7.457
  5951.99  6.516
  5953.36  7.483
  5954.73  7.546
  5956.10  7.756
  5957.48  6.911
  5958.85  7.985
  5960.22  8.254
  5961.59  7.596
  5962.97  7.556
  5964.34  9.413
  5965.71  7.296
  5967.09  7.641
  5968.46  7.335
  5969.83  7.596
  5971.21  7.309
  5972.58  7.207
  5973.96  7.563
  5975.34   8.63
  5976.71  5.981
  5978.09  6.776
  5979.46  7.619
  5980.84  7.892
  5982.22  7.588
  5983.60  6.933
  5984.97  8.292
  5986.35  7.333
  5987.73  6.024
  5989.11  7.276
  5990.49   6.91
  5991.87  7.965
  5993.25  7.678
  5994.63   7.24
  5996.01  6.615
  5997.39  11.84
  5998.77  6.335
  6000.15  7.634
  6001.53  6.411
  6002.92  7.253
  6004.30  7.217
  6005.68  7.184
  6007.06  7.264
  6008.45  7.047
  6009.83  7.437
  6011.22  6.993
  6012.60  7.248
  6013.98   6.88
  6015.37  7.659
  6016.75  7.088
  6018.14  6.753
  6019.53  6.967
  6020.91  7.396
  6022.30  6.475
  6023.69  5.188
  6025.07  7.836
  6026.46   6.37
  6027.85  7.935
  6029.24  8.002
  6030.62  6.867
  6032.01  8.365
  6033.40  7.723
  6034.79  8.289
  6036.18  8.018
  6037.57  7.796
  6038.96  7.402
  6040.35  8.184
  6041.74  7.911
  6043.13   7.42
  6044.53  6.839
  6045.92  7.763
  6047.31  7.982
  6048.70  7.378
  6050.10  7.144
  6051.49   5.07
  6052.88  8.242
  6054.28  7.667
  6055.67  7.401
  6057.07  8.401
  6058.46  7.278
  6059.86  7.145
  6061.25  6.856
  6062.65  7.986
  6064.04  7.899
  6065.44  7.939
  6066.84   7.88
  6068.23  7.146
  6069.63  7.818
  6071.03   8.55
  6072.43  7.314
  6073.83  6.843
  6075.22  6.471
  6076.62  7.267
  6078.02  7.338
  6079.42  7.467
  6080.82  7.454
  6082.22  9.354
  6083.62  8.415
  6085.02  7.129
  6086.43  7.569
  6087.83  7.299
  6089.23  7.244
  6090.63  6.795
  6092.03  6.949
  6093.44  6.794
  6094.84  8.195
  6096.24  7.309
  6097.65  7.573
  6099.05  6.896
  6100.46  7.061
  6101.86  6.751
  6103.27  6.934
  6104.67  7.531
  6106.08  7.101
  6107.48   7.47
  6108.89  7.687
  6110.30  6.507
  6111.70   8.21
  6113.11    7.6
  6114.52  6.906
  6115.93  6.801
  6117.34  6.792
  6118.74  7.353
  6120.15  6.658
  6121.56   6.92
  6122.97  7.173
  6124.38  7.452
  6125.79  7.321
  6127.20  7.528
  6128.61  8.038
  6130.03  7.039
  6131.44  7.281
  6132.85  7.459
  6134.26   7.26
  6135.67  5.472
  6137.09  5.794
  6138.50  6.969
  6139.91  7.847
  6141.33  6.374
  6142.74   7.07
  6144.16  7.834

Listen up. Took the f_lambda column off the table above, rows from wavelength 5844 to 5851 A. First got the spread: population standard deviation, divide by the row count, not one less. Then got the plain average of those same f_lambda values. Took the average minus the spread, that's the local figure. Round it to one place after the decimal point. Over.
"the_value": 6.8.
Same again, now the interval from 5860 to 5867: 7.4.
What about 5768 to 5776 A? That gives 7.3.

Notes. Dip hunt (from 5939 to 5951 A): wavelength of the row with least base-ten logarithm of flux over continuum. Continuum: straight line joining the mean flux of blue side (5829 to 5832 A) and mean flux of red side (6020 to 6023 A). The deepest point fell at 5943.77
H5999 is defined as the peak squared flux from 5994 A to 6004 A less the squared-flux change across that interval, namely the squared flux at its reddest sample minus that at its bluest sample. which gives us 140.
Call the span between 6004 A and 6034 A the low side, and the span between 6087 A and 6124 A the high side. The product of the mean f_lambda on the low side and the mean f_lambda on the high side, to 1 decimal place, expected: 51.5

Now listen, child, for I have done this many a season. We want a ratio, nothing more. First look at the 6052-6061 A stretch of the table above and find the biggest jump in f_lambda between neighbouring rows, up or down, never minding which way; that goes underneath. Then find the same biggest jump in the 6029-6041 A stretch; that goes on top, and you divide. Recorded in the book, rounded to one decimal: 1.3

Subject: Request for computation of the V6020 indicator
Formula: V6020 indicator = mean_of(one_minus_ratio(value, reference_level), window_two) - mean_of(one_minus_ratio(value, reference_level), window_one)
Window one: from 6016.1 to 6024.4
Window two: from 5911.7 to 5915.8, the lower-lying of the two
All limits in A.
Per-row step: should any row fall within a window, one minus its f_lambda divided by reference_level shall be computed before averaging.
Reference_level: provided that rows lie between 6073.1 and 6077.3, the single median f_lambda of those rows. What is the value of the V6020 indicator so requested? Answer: -0.19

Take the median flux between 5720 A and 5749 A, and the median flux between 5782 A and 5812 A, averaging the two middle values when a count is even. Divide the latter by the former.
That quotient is 1.02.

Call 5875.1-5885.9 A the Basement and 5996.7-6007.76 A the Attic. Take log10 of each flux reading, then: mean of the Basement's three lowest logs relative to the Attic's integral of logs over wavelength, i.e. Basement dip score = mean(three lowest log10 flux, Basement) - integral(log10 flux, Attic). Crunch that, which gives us -8.86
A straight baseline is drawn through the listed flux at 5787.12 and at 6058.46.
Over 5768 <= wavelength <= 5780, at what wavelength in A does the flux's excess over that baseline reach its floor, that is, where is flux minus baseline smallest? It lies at 5779.13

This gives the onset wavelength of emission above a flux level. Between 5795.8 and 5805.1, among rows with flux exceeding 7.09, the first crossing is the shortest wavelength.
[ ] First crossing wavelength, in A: 5796.45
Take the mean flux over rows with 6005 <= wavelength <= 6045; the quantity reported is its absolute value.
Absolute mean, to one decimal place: 7.3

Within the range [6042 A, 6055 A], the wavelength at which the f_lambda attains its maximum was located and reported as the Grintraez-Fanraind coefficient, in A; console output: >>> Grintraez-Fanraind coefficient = 6052.88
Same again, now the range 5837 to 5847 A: 5843.36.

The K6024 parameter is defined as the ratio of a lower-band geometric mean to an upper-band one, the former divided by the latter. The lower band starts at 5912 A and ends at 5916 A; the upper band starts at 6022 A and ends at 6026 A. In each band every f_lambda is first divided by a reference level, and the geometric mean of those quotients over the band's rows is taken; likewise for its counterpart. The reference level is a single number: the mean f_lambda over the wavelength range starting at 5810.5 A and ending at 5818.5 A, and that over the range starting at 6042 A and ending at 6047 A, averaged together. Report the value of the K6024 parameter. 1.24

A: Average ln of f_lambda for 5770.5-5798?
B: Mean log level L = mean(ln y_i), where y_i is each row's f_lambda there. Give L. 2.00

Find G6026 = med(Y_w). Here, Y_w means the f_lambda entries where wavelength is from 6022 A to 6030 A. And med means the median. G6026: 7.16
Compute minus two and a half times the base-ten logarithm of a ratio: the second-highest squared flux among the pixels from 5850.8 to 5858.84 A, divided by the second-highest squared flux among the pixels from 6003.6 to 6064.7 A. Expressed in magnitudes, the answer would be 0.32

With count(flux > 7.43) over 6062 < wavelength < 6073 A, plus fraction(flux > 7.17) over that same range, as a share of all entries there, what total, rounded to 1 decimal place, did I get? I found 6.9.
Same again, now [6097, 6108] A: 3.4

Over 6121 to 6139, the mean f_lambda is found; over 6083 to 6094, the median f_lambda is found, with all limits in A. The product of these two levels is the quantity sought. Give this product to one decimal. 50.7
